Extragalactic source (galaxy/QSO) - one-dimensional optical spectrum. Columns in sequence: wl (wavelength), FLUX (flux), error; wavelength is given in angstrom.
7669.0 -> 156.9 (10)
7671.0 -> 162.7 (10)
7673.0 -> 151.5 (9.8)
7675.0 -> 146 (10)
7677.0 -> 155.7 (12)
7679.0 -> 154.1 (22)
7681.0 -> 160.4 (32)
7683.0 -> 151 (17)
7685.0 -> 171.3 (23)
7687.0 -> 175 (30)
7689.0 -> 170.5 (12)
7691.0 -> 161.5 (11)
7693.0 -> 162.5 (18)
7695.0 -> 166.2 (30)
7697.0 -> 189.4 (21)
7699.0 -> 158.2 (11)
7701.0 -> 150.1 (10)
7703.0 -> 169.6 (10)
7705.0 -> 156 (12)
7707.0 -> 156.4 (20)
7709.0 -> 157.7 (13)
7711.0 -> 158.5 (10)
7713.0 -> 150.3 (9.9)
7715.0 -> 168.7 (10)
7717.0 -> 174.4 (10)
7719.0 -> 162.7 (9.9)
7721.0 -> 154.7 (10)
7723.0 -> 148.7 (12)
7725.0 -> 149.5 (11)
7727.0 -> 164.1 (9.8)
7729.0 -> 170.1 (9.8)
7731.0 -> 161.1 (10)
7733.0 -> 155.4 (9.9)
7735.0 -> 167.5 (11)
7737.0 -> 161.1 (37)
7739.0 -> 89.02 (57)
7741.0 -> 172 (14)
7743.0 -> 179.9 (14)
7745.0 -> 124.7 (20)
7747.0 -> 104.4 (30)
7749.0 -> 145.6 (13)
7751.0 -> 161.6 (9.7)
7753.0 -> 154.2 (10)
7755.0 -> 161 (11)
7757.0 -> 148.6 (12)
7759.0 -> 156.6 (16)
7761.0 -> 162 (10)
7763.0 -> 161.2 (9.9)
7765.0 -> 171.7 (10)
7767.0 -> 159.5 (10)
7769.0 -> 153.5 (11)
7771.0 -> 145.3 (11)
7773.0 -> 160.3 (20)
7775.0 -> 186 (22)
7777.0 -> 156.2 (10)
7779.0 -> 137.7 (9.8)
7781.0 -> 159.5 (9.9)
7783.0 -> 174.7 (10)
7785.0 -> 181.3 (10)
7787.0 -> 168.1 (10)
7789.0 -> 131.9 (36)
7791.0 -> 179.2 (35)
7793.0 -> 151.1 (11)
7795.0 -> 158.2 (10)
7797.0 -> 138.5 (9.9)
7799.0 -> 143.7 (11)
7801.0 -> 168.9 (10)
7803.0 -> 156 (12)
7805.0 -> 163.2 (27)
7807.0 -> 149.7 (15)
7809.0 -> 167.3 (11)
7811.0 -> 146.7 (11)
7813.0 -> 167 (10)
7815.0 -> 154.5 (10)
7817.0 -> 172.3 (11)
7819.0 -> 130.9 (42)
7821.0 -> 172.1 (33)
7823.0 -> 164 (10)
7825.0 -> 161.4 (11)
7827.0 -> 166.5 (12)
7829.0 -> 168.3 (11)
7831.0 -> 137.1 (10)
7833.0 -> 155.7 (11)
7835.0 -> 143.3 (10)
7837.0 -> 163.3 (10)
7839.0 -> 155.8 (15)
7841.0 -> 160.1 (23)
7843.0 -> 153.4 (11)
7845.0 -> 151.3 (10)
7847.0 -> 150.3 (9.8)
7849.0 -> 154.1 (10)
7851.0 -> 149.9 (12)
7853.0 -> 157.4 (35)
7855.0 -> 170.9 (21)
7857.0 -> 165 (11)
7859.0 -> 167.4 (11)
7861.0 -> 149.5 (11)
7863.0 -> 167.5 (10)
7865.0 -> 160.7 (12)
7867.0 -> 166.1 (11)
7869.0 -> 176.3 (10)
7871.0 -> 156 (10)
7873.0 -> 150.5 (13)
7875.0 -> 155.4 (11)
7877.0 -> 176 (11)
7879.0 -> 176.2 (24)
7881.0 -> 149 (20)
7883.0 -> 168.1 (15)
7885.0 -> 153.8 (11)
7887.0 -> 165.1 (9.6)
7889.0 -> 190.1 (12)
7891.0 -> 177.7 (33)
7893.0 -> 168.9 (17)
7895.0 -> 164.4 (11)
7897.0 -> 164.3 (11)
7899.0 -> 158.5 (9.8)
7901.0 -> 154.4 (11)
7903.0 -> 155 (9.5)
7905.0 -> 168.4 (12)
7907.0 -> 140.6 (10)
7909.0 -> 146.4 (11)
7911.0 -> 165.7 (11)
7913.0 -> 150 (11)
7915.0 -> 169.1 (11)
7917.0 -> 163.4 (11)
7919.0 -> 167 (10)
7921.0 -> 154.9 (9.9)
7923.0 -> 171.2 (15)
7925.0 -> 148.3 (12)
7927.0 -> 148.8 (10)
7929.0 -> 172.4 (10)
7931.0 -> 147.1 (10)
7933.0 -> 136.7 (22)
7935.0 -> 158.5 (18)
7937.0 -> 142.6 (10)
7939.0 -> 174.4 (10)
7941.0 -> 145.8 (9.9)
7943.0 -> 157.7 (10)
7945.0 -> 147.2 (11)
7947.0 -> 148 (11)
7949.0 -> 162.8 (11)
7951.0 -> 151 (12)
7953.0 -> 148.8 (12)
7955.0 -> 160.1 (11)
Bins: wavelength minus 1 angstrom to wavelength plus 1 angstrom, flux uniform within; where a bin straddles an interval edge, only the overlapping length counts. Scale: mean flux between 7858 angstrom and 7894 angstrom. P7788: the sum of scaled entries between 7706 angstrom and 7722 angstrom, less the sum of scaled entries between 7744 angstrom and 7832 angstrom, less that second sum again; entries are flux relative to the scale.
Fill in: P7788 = -76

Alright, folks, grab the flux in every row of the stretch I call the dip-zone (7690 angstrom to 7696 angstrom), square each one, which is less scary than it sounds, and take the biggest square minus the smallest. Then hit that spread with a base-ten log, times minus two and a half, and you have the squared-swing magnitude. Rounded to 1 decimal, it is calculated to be -8.0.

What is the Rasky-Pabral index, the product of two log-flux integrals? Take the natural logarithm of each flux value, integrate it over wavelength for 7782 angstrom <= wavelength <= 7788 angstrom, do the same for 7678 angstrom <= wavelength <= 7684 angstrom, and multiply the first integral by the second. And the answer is 937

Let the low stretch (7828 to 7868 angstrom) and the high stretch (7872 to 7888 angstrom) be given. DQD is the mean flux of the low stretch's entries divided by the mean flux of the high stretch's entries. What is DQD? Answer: 0.97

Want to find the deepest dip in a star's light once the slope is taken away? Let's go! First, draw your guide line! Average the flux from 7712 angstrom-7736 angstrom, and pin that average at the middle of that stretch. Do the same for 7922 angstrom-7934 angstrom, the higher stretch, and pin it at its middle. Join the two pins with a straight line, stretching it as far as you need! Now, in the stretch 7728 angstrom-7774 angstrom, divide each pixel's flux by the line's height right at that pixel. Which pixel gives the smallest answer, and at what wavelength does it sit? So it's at 7739.0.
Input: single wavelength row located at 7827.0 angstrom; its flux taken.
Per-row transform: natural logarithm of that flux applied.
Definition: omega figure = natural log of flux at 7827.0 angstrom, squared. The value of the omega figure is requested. 26.2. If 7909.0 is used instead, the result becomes 24.9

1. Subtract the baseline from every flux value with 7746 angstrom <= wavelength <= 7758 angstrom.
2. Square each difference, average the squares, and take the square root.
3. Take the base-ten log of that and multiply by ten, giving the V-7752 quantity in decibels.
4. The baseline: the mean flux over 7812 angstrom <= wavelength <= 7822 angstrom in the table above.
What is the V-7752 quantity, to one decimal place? 13.7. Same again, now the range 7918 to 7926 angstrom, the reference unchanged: 9.7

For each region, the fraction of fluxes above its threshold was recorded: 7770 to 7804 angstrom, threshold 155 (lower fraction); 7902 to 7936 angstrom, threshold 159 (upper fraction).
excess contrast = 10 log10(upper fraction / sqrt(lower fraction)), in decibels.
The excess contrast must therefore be -2.9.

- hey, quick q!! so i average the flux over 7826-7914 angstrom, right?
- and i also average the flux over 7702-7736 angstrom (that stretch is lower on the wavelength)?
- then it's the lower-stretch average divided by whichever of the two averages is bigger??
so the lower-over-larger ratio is 1.00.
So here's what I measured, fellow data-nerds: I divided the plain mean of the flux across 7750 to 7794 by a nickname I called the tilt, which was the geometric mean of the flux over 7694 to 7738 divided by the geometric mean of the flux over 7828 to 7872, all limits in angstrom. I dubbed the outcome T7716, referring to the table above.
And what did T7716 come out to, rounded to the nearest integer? 157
